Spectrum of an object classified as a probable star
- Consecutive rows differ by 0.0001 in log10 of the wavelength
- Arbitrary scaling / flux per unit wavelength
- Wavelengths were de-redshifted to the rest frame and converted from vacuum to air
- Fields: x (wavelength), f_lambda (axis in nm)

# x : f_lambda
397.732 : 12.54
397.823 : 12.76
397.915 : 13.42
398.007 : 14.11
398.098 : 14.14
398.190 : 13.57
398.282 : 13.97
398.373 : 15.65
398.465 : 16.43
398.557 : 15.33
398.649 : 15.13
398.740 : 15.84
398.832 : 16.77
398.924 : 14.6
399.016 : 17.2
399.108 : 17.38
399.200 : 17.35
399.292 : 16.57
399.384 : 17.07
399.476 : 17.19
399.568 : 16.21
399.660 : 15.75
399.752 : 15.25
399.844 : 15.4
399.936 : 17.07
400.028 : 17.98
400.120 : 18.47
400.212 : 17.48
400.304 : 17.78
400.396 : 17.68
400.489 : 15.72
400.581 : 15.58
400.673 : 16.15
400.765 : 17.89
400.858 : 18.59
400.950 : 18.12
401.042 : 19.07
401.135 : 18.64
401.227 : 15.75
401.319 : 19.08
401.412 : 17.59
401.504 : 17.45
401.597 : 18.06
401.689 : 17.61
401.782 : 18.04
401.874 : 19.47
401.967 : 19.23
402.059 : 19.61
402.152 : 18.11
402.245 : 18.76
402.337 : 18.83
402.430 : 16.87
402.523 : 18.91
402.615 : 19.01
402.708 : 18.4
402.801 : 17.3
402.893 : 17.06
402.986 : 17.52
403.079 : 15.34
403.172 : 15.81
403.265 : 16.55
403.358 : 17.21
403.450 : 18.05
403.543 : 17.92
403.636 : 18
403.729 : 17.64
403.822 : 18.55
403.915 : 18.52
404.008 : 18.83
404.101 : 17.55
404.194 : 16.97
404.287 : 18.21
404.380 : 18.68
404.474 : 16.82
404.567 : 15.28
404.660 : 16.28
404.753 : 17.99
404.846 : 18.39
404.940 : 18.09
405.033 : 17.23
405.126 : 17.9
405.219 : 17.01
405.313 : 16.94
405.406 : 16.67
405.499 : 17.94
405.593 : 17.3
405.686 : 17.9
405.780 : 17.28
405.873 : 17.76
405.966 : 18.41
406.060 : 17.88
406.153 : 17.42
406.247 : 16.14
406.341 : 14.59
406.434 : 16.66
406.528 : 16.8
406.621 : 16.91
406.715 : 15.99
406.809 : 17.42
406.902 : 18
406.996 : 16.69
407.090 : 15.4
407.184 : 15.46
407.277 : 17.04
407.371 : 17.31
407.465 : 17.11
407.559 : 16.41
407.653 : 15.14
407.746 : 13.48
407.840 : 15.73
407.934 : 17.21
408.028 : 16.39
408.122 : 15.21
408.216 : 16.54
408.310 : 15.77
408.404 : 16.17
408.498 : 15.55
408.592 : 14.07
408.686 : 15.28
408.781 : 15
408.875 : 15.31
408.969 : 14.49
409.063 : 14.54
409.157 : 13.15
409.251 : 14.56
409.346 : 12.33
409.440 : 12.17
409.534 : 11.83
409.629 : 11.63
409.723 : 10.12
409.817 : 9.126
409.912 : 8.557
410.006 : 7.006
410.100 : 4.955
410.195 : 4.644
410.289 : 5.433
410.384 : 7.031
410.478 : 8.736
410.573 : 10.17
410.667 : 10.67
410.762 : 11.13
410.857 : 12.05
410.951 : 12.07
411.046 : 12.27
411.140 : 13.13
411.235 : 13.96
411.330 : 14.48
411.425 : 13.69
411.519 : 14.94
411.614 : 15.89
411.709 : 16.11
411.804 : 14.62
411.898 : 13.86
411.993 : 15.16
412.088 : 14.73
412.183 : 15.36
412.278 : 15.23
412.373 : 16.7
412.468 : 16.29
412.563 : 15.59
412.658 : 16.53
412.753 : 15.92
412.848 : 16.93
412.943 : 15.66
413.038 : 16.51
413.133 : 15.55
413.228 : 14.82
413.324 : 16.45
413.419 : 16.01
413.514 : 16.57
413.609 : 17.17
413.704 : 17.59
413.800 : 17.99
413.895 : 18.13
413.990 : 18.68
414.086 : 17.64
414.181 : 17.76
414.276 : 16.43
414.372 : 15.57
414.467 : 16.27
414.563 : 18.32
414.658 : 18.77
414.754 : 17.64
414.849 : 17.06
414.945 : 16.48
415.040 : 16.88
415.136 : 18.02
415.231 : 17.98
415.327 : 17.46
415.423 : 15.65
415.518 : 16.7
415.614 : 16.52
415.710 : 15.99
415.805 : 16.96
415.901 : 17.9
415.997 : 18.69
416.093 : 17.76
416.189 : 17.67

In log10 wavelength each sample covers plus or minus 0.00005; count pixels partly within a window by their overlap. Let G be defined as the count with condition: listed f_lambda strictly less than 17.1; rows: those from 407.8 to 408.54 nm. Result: 7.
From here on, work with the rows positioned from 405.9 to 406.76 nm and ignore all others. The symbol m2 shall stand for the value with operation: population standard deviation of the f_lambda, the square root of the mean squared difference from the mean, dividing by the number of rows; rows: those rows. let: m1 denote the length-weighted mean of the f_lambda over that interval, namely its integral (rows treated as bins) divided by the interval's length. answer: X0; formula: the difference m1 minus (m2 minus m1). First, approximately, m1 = 16.8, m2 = 1.06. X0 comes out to 32.5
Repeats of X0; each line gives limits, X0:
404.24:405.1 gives 33.8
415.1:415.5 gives 33.5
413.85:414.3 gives 34.9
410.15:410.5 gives 11.1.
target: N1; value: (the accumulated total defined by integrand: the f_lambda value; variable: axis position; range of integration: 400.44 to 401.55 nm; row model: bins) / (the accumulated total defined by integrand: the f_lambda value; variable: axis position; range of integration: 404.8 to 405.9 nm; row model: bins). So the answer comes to 1.01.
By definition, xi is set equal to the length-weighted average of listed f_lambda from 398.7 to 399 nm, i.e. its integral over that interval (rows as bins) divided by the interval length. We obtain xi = 15.9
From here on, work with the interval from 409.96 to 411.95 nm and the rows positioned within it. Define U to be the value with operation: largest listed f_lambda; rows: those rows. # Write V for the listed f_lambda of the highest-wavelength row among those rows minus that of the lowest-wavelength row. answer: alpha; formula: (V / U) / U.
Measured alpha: 0.026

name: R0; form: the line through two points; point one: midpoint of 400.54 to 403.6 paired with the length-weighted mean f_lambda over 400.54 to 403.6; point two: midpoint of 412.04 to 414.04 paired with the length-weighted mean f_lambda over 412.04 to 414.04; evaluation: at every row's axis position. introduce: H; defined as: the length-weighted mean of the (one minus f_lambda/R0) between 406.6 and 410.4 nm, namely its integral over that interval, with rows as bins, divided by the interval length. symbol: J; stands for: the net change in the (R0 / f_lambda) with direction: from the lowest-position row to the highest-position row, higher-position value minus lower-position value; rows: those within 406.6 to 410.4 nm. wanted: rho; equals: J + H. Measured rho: 1.55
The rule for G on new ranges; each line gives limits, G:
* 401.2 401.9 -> 1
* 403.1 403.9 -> 2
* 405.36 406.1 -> 1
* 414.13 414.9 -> 4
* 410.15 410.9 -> 8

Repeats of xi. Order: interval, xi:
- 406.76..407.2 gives 16.7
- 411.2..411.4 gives 14.1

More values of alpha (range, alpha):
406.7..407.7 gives -0.003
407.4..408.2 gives -0.006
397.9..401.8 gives 0.013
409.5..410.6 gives -0.012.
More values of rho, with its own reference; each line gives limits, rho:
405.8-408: 0.05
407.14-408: -0.06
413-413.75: -0.06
